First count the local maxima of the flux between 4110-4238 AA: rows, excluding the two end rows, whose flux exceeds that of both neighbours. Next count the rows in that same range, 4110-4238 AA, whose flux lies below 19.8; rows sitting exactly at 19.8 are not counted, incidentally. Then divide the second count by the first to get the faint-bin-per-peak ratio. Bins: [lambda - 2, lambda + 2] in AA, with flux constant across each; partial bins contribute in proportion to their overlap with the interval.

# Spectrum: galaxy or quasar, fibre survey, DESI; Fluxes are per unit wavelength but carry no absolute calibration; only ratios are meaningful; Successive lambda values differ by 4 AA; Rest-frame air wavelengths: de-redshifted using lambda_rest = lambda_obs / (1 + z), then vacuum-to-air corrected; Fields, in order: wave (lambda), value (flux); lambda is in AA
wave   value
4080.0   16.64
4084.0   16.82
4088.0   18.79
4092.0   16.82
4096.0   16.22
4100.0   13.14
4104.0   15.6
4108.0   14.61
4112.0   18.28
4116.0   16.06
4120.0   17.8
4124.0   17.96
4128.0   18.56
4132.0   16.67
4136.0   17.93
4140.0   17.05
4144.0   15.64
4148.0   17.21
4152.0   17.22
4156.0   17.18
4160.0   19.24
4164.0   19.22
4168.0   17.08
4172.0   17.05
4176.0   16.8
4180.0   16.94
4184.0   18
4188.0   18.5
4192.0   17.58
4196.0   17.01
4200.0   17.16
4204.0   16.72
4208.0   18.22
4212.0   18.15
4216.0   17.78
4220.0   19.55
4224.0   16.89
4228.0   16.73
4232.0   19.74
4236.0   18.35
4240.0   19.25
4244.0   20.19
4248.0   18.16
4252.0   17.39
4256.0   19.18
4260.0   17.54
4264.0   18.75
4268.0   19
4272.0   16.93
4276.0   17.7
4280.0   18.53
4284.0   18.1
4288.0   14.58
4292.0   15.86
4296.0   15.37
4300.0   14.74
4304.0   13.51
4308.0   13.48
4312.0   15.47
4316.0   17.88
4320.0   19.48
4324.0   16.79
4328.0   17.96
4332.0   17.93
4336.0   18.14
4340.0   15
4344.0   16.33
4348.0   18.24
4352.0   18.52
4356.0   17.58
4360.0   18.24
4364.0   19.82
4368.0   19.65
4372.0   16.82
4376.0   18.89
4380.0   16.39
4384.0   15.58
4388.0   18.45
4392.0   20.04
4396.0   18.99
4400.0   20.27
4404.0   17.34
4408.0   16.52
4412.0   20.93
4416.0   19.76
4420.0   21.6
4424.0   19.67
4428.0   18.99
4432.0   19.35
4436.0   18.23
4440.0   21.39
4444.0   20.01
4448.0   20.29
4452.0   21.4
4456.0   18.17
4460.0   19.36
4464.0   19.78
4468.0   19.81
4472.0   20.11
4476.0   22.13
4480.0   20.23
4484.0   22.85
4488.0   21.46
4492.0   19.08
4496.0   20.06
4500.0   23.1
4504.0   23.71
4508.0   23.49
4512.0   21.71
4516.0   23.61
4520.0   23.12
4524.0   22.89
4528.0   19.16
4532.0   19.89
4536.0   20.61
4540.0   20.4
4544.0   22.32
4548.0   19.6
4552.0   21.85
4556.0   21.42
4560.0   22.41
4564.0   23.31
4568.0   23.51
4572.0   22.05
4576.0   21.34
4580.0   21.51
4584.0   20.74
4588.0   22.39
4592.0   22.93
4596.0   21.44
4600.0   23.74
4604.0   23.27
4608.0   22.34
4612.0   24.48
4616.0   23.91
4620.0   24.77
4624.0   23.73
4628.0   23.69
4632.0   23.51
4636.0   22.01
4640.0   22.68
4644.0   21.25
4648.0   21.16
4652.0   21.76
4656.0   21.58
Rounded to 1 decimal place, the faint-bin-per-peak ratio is 3.6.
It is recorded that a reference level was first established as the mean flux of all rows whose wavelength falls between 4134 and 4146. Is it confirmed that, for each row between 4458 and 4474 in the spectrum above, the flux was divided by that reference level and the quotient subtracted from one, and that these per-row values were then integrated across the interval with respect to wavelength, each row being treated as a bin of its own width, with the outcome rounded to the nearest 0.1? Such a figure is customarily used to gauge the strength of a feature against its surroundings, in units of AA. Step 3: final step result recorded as -2.7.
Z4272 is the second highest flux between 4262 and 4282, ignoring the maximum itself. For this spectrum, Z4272 18.75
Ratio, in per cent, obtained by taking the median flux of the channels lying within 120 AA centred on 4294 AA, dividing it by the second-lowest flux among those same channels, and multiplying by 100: 133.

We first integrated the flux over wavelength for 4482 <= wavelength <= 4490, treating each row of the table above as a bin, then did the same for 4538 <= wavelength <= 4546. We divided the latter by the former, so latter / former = 0.96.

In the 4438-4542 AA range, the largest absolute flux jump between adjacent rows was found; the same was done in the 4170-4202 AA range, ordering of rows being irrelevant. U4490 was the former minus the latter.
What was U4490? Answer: 2.7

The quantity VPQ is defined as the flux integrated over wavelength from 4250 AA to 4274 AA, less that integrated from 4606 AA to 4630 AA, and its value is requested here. -137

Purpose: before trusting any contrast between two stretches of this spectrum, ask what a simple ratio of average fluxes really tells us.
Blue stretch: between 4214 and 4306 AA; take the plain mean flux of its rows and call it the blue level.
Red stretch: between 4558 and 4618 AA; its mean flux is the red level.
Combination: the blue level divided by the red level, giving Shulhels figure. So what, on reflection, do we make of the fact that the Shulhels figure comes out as 0.78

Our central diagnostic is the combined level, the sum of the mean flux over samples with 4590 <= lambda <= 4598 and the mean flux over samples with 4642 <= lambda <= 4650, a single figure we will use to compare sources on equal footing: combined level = 43.4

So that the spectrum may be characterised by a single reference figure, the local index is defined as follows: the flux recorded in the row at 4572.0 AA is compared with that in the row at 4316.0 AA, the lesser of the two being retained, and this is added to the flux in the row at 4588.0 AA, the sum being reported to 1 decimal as 40.3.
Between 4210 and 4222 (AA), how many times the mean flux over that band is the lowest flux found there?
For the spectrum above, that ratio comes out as 0.96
